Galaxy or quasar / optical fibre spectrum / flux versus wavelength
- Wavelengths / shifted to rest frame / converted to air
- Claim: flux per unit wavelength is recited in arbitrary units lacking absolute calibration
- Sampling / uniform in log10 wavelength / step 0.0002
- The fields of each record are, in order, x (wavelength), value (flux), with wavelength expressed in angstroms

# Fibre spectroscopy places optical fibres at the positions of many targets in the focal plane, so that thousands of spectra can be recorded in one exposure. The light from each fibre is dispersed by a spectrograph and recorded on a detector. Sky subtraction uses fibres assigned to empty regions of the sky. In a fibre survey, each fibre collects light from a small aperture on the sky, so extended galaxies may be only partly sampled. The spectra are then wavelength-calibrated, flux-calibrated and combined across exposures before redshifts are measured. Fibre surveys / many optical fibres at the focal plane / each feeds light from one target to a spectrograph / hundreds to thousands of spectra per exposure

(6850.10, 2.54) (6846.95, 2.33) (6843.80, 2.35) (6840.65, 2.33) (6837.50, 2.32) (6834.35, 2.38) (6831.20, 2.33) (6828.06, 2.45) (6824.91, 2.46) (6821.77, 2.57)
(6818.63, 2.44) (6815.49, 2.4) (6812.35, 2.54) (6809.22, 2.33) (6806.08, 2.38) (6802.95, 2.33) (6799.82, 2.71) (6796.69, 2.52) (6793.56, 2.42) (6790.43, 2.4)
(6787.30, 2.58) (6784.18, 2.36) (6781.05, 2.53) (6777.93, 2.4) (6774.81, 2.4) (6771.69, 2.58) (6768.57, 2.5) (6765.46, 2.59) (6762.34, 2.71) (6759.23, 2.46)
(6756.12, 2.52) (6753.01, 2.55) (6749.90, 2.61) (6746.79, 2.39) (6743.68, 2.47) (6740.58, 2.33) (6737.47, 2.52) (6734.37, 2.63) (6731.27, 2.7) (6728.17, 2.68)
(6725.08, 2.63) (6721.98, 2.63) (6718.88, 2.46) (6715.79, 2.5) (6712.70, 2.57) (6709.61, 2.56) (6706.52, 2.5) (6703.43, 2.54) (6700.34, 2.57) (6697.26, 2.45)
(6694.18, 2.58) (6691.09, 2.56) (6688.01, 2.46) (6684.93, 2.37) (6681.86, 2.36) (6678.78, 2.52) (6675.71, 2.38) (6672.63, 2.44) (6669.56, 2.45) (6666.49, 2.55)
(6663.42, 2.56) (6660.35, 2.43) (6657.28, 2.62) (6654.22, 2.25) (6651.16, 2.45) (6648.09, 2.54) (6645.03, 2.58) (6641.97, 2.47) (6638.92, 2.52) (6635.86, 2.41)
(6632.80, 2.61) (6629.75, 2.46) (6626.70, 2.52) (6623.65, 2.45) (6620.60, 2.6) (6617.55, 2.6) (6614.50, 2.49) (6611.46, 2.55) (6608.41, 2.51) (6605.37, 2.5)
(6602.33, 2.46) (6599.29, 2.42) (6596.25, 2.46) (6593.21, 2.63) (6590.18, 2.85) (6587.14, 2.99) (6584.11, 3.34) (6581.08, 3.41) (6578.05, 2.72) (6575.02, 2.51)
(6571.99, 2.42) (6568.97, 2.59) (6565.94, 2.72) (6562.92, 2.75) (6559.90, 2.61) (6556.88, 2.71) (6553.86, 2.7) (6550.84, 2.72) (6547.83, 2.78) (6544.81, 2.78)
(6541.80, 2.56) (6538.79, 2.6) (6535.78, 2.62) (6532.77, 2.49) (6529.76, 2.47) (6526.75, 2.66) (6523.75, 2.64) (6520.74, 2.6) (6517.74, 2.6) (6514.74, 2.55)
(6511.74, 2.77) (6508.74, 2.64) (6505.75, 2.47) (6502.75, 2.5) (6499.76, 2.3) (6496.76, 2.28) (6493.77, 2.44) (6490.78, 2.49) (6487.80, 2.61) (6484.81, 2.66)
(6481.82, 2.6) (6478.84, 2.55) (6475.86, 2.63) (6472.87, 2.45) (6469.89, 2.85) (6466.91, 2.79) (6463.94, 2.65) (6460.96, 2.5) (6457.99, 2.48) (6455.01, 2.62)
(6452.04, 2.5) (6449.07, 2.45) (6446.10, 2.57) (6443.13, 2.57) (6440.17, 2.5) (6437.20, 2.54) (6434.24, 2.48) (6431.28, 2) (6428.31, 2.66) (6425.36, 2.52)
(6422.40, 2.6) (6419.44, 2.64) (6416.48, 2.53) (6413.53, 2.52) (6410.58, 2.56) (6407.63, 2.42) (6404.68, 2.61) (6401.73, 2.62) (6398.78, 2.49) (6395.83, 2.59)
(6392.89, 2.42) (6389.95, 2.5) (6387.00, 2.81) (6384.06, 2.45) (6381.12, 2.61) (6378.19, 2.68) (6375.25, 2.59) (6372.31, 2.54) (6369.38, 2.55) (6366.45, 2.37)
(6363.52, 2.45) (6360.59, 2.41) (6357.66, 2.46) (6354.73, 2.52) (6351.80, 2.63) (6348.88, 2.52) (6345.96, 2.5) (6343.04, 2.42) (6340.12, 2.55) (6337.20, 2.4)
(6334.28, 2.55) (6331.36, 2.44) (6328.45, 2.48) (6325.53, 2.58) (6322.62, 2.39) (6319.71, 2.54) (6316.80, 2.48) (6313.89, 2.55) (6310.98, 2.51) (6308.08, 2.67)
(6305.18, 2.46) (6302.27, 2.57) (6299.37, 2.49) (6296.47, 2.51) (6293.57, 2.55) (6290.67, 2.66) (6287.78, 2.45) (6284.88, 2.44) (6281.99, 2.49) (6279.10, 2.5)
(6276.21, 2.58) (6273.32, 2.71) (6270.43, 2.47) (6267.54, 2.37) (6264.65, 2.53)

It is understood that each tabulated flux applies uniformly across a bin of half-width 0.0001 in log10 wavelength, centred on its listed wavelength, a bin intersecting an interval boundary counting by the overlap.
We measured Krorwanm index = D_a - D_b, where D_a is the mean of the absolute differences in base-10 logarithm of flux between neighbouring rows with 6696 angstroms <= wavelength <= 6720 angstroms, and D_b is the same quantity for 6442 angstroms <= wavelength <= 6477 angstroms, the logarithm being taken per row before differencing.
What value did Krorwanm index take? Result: -0.012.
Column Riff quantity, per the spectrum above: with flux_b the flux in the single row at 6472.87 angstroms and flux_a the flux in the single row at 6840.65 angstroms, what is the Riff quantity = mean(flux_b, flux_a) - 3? -0.61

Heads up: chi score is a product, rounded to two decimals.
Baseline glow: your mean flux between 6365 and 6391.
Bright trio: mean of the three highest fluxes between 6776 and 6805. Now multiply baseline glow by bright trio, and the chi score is 6.69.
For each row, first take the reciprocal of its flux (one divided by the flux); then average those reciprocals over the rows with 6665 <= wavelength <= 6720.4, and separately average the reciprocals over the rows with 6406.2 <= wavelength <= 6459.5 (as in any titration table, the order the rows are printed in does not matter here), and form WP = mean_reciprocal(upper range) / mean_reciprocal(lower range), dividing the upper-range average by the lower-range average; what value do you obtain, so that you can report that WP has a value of 1.00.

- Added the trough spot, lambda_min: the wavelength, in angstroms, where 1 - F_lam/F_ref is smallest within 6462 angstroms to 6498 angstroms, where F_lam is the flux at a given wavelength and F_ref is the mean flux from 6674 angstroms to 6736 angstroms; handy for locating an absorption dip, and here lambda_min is 6469.89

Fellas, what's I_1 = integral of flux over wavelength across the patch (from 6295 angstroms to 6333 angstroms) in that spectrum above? 95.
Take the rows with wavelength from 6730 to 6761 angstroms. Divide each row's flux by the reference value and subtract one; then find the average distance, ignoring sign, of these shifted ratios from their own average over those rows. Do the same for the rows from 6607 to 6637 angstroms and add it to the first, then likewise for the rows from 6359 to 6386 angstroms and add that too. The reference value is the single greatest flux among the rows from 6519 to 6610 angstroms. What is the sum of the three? 0.066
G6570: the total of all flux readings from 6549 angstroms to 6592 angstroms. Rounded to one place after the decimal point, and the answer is 39.0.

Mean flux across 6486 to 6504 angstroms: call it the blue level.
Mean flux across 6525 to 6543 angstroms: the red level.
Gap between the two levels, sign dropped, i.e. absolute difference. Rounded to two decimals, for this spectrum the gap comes 0.13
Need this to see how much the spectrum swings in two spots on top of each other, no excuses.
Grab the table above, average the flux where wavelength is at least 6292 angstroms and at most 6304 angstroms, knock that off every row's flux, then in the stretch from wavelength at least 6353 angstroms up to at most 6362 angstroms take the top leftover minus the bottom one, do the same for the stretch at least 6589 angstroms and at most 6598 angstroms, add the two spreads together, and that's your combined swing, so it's 0.50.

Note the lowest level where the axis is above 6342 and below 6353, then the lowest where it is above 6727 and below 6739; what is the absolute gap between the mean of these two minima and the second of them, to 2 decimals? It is 0.05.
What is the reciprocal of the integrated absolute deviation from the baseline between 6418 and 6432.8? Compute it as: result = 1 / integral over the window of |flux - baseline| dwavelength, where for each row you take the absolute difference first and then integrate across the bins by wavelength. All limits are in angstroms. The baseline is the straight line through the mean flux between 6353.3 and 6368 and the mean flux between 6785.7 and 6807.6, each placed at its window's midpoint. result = 0.3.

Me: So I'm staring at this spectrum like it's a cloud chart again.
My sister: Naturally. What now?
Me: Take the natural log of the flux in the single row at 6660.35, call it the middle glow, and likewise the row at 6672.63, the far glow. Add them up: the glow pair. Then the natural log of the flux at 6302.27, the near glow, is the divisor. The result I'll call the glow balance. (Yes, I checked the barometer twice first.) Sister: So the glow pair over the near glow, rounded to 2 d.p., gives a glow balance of 1.89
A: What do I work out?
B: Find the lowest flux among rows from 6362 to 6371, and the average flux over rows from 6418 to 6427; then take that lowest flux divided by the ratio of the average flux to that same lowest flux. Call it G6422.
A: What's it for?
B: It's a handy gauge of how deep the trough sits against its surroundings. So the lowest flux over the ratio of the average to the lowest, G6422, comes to 2.2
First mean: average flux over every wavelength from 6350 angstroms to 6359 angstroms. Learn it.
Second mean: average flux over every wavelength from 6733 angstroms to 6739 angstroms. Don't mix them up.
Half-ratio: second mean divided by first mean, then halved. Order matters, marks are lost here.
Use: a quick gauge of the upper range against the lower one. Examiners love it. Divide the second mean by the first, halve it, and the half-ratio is 0.508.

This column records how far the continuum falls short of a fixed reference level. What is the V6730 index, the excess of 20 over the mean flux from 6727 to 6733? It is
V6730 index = 17.31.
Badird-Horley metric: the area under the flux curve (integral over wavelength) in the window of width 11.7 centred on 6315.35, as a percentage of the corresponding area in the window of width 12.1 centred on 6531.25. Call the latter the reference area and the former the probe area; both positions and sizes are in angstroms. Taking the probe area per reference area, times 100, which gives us 95.2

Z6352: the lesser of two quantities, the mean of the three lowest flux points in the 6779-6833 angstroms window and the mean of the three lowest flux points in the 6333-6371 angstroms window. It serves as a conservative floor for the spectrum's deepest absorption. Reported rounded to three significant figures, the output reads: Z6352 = 2.33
